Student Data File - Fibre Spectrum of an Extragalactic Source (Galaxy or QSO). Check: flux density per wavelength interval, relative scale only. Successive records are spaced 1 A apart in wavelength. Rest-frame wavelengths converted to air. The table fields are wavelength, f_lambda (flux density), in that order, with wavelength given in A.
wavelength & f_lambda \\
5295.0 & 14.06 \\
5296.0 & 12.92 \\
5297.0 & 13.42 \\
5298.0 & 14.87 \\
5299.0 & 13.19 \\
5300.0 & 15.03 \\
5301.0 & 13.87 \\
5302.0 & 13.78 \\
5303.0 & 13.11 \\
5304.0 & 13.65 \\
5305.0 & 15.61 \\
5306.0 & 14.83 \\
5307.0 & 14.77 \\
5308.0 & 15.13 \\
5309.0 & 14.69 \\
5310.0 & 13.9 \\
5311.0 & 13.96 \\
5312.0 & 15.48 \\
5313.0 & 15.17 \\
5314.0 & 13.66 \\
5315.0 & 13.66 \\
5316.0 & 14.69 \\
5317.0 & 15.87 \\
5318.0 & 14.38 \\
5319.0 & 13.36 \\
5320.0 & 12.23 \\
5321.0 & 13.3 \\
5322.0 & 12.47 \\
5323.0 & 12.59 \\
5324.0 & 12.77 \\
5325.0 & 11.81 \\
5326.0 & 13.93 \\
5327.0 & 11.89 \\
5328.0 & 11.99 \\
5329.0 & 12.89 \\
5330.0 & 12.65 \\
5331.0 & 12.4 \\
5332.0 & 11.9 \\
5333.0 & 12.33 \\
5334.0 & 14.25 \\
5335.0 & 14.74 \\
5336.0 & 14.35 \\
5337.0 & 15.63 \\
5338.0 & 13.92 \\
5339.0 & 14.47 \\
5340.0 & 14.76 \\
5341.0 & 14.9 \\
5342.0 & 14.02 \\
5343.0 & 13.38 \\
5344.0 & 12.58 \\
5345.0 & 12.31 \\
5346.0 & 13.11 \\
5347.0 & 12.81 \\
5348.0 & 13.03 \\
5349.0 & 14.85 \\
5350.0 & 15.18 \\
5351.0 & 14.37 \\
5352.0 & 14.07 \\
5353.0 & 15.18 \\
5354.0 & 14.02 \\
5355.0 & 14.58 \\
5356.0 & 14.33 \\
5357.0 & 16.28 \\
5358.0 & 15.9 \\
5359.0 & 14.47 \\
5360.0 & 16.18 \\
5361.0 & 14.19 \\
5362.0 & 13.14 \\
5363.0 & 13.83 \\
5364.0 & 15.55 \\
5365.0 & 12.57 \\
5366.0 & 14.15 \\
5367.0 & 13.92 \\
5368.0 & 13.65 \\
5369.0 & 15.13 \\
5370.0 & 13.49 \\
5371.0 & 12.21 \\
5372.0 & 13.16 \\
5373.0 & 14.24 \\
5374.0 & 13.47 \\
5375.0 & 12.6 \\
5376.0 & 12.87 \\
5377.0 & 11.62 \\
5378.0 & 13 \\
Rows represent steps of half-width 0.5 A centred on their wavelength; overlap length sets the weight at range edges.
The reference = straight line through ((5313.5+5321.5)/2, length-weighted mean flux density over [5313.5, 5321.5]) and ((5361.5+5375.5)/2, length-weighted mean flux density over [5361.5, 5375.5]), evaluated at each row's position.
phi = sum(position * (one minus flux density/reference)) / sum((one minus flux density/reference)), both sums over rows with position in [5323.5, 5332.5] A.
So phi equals 5328.2 A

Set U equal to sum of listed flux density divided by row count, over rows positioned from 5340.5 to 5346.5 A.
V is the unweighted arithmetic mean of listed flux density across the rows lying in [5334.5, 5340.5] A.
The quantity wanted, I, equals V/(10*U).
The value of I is 0.109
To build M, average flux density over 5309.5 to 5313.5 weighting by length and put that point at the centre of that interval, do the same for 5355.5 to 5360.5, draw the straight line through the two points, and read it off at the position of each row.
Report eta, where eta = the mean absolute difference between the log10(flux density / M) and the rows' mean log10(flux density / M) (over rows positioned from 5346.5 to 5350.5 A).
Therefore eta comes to 0.0321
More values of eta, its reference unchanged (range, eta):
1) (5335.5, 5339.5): 0.0152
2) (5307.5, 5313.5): 0.0158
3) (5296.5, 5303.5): 0.0188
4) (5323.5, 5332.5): 0.0184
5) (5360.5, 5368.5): 0.0180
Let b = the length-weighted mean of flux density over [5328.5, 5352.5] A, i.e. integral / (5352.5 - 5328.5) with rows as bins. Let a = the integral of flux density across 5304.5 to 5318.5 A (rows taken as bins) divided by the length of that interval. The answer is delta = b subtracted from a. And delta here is 1.0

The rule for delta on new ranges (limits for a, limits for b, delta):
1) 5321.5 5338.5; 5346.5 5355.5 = -1.1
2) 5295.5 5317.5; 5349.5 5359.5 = -0.5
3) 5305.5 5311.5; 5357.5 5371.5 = 0.4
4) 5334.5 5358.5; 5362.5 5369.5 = 0.2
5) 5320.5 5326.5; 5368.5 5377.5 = -0.4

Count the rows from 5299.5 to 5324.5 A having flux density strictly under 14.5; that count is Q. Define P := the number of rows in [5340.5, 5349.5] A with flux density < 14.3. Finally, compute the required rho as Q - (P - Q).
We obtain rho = 23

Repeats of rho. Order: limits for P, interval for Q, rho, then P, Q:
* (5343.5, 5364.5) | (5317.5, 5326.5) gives 8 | 10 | 9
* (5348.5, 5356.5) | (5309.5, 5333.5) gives 38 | 2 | 20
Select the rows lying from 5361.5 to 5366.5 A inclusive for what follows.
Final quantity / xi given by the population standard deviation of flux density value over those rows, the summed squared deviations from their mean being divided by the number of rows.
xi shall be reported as 1.01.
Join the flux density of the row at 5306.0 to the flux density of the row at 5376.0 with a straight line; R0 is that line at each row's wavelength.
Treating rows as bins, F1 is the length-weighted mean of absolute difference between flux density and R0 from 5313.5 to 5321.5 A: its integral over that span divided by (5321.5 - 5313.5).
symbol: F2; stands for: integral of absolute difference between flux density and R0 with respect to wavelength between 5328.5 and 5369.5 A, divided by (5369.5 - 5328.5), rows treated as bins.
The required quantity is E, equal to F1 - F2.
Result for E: -0.1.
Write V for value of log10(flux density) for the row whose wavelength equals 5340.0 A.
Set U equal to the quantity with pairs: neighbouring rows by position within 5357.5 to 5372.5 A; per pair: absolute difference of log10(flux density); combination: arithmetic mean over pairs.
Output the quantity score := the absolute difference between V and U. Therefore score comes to 1.13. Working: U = 0.042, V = 1.17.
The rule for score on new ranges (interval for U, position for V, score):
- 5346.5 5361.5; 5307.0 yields 1.14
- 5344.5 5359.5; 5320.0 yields 1.06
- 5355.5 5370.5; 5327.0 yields 1.03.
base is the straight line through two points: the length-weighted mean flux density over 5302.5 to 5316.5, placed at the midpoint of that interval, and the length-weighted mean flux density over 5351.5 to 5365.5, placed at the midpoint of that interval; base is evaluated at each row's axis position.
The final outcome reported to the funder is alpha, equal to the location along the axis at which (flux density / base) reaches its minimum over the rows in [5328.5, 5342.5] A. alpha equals 5332.0 A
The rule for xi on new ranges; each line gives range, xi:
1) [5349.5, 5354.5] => 0.52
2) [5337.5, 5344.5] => 0.76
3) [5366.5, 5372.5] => 0.87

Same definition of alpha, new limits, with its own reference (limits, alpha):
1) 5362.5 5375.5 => 5371.0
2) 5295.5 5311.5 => 5296.0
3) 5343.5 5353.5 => 5345.0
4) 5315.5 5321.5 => 5320.0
